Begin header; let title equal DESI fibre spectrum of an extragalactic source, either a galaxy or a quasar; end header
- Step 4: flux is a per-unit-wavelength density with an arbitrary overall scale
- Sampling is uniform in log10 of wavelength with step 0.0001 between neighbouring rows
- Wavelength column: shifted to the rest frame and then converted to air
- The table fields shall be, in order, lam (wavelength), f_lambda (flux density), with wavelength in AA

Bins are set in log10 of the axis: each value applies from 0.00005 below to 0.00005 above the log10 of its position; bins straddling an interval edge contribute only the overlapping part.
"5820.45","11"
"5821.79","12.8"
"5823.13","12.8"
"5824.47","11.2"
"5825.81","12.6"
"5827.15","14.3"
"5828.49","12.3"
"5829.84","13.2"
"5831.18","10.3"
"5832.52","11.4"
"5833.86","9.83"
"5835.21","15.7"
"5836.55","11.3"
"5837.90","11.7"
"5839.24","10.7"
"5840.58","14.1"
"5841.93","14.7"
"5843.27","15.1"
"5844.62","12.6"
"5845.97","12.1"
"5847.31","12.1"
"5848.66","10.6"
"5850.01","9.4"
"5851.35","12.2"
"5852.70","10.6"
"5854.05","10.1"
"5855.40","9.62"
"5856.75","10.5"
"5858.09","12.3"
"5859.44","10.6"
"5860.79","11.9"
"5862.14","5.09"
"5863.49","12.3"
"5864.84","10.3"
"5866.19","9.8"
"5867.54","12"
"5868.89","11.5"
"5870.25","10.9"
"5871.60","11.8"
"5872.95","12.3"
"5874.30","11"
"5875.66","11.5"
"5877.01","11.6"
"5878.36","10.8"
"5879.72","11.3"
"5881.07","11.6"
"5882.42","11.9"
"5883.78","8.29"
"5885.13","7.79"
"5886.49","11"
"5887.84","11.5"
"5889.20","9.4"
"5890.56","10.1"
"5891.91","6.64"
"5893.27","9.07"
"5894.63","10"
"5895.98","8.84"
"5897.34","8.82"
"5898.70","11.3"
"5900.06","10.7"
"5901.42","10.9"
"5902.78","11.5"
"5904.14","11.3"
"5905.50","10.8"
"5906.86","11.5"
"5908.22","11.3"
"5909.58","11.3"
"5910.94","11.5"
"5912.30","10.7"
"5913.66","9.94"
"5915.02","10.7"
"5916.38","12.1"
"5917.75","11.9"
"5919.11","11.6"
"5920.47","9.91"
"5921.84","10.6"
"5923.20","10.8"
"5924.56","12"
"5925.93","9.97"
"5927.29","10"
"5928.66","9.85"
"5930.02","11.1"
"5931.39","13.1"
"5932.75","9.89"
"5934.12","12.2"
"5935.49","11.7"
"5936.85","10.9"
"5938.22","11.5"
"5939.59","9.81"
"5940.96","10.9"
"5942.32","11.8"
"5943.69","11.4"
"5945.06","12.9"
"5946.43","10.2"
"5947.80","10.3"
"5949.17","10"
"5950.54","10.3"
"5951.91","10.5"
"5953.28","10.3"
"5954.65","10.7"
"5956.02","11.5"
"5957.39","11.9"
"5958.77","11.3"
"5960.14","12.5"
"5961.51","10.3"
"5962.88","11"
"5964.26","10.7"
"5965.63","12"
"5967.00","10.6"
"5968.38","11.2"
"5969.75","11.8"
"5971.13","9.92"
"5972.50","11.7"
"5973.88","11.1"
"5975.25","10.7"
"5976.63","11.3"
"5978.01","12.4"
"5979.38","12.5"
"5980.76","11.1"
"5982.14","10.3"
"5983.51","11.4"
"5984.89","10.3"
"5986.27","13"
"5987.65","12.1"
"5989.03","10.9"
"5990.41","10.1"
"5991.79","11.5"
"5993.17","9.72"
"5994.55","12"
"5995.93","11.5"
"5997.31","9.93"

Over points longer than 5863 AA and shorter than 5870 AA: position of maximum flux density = 5863.49 AA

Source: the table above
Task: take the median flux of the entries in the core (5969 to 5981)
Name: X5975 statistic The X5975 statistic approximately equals 11.3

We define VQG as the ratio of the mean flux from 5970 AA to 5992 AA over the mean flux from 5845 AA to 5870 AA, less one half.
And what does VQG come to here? 0.55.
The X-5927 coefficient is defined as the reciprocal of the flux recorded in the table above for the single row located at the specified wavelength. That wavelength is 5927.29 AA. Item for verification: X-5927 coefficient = 0.100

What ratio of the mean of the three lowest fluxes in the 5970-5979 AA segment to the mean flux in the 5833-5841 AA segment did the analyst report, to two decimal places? 0.87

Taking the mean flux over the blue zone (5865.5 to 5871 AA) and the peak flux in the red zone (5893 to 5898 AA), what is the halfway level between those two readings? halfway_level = 10.5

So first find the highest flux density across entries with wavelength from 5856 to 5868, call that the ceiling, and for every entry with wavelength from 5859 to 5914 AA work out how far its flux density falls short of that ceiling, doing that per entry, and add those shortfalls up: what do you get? 72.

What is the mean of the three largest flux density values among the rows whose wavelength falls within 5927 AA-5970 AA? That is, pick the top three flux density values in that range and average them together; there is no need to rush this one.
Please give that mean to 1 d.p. 12.8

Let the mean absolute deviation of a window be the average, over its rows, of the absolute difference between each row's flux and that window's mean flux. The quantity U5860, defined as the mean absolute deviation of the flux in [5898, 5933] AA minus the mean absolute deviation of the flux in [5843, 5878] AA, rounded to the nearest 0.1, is -0.5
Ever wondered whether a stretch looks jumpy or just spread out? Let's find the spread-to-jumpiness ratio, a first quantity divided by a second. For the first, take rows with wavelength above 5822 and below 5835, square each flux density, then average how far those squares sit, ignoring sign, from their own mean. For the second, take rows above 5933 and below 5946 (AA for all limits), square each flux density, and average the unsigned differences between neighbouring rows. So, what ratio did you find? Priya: 1.32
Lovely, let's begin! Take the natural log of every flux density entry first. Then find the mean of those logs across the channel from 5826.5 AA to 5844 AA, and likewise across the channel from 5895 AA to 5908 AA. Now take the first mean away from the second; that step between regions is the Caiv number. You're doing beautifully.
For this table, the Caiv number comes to -0.17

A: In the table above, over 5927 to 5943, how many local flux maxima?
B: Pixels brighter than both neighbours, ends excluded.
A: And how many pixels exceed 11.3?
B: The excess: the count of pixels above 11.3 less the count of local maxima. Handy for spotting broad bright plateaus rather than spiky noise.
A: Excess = 2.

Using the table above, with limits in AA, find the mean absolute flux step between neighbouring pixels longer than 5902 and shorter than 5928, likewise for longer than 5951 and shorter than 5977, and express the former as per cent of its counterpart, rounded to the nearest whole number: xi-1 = 74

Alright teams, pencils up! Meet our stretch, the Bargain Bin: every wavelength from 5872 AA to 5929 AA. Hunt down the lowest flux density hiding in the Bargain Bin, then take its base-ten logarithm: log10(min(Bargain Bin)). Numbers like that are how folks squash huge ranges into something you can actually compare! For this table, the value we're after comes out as 0.82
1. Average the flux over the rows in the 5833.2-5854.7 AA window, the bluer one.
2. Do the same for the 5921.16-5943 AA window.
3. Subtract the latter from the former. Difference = 1.0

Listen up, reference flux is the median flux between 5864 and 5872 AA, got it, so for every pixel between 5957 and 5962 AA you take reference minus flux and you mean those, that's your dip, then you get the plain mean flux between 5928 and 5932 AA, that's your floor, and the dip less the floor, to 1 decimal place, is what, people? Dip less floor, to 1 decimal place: -11.7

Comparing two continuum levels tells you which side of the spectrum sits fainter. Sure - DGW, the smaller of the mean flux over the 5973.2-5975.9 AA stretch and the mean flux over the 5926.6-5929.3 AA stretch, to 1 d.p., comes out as 9.9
